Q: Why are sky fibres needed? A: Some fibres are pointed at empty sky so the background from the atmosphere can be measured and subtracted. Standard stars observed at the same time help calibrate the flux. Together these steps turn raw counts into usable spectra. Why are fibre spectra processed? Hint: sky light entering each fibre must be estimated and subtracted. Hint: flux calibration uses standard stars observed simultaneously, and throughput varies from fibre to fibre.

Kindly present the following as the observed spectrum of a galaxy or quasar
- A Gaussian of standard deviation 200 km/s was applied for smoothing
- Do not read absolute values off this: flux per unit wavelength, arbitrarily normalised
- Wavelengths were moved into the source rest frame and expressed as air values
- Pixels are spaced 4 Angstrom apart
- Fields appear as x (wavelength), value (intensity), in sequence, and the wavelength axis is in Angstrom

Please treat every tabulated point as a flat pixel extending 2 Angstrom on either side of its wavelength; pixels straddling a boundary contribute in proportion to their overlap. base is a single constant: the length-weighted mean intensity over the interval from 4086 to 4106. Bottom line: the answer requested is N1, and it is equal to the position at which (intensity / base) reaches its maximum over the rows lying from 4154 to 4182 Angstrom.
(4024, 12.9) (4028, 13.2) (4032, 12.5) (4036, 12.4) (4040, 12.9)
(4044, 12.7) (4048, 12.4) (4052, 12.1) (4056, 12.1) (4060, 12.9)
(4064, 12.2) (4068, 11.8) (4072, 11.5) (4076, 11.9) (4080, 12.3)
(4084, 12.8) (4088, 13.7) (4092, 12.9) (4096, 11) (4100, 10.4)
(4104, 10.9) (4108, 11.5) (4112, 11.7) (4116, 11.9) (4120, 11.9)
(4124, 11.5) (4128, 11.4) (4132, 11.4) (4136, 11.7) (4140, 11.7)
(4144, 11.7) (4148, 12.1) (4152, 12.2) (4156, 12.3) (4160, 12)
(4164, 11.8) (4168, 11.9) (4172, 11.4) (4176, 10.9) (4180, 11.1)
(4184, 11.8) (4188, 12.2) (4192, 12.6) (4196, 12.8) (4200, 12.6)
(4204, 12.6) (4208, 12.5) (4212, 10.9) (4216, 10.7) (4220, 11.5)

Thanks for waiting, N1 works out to 4156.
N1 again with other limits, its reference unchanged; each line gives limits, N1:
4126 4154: 4152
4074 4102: 4088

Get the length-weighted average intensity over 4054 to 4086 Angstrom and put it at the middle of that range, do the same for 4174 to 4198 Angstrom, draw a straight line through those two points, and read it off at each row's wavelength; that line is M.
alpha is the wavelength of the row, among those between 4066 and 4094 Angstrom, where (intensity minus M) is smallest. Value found 4072 Angstrom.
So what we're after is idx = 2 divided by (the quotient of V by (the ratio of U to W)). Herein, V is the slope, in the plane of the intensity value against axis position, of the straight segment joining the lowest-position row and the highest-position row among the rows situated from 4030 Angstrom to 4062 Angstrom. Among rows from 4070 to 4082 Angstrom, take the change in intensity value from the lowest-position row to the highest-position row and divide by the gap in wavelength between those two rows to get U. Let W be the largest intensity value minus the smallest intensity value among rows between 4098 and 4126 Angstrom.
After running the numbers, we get 9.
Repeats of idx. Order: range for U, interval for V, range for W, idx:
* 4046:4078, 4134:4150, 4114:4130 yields -2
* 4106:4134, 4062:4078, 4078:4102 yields 0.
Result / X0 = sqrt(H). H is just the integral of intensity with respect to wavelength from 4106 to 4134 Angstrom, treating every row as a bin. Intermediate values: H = 325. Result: 18.0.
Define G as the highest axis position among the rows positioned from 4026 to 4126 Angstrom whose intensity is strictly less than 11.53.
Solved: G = 4124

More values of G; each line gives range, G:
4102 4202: 4180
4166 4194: 4180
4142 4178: 4176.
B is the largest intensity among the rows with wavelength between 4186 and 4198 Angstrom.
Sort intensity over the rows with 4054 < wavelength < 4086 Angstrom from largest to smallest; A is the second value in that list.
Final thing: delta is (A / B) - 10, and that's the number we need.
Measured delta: -9.00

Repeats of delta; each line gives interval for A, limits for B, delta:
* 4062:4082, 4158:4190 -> -9.00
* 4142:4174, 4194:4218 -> -9.05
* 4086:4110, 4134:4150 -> -8.93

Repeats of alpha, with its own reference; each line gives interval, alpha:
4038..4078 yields 4072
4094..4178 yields 4100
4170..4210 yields 4176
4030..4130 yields 4100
